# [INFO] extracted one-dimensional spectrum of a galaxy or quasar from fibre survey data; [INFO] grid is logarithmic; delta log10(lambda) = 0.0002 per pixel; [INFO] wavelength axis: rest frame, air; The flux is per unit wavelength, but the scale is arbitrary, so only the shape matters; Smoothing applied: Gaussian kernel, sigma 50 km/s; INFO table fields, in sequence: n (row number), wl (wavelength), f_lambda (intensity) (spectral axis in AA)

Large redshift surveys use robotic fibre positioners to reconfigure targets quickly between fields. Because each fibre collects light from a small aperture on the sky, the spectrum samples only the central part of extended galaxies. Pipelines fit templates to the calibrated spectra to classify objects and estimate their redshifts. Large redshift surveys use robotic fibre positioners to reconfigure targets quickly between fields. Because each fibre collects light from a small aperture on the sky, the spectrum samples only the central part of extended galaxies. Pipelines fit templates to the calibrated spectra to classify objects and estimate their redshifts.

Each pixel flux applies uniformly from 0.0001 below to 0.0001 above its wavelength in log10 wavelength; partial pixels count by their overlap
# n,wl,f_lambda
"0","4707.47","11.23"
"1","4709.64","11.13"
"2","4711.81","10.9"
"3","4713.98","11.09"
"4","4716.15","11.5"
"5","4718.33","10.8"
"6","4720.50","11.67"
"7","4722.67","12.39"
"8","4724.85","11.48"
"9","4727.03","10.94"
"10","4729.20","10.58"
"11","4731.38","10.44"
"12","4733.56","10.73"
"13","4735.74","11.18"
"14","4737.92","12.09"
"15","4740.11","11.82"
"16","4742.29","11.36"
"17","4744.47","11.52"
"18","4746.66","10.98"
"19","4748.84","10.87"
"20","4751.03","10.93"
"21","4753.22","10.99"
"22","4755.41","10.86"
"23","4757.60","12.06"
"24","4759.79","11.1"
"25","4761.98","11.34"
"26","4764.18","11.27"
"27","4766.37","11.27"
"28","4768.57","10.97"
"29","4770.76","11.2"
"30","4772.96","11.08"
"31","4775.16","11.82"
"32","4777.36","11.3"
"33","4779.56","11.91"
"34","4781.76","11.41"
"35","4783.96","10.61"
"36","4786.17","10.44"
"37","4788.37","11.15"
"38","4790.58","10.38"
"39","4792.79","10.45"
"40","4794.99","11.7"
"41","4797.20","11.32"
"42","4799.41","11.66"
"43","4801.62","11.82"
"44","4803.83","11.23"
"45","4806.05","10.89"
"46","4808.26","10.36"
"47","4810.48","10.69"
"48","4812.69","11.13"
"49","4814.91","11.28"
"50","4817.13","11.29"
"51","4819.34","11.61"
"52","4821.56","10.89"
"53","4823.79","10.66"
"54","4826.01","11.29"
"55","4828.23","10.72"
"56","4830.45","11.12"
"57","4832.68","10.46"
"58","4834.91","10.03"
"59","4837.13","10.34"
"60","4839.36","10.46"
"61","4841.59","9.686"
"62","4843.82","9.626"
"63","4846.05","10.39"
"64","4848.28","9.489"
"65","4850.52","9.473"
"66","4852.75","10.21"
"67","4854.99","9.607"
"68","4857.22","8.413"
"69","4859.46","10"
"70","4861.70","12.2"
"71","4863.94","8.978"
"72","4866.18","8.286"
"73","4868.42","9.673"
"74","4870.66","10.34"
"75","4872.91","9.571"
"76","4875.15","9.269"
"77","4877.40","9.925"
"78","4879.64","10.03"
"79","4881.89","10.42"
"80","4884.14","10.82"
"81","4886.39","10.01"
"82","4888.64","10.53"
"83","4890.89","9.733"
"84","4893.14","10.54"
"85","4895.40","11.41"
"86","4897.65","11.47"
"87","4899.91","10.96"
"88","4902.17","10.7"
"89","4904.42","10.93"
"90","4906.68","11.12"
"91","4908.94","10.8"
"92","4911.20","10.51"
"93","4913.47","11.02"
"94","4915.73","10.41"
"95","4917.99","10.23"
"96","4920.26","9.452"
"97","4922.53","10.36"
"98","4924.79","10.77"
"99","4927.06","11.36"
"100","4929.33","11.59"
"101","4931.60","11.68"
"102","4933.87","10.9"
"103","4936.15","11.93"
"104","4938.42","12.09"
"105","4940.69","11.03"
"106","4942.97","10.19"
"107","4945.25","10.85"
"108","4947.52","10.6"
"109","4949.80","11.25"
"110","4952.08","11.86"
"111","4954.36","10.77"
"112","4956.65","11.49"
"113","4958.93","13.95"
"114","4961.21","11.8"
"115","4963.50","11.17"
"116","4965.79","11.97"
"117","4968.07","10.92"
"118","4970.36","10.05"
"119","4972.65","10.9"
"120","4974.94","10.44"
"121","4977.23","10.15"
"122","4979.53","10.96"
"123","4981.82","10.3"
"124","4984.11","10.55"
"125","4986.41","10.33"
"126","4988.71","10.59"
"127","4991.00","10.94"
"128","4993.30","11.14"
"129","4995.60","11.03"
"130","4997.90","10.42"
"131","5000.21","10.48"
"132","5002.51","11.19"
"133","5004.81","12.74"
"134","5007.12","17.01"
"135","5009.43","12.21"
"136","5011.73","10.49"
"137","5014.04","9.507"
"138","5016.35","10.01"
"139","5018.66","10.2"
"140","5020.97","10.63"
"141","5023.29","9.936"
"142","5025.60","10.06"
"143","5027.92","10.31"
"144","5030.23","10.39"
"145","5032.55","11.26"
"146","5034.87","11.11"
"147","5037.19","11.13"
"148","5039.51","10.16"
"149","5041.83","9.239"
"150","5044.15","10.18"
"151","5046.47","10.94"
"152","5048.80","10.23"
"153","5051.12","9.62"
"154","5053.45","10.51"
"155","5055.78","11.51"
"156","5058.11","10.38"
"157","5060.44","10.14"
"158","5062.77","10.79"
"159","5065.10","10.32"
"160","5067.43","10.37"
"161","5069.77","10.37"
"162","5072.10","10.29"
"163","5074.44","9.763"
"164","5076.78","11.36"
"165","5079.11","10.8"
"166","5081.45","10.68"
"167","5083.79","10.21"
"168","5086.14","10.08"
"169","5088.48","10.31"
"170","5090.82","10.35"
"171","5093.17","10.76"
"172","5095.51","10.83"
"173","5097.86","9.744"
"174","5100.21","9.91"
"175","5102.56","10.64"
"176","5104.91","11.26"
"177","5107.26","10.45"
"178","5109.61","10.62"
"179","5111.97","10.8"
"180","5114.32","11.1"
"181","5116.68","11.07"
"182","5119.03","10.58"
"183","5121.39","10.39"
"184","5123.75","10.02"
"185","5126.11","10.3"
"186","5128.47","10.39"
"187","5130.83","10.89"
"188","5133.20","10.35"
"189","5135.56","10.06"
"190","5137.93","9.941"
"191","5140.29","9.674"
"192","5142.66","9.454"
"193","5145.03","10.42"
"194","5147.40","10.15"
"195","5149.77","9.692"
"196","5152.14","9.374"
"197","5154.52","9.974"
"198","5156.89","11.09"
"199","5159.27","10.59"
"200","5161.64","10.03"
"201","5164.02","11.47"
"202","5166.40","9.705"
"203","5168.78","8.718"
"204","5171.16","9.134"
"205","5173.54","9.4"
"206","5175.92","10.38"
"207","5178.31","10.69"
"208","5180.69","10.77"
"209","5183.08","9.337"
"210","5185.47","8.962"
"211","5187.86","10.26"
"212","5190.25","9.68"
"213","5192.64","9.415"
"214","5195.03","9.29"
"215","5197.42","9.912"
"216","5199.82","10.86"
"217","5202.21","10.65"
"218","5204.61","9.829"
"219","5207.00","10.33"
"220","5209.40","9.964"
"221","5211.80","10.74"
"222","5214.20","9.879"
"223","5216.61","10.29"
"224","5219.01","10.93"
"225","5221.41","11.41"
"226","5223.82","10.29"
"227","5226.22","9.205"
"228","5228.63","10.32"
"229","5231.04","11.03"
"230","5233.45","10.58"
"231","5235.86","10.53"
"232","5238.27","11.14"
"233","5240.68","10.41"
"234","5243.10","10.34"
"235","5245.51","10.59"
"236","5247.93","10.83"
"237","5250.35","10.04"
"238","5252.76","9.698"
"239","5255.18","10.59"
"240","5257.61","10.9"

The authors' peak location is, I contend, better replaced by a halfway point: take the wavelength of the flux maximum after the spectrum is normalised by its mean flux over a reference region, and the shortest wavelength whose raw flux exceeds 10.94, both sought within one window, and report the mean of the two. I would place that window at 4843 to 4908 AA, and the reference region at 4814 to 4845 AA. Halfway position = 4861.7 AA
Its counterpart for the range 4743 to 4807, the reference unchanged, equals 4751.0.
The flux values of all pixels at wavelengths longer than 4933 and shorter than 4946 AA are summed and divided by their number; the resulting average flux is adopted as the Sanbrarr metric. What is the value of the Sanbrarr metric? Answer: 11.2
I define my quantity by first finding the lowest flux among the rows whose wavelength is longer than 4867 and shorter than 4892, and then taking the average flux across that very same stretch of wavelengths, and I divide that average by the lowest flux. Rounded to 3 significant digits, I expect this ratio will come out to 1.08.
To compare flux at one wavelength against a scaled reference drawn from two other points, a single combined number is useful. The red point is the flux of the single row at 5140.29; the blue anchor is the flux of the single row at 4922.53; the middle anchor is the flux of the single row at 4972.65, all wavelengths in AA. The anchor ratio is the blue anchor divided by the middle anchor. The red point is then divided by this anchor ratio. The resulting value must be 10.2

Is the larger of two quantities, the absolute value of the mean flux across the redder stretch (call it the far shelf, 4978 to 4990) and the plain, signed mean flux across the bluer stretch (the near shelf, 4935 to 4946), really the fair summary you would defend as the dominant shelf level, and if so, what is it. 11.2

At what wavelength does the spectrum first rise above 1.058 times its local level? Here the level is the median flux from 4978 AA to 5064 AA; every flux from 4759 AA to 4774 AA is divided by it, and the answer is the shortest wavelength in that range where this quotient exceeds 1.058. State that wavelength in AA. 4759.79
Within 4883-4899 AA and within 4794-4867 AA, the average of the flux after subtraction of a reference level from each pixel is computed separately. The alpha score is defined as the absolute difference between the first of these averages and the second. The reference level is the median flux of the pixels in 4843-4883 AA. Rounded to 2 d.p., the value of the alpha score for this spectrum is 0.12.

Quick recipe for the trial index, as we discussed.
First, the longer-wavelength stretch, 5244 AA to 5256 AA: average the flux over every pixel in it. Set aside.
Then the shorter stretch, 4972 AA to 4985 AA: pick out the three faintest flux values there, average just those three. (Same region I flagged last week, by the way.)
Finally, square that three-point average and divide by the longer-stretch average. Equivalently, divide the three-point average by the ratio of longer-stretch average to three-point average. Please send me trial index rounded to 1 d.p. 10.2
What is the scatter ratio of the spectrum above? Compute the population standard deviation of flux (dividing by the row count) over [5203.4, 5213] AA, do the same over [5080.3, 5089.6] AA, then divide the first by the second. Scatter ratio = 1.6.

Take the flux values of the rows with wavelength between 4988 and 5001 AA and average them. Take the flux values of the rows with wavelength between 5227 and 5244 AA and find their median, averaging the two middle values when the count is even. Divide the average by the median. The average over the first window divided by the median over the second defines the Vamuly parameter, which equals 1.02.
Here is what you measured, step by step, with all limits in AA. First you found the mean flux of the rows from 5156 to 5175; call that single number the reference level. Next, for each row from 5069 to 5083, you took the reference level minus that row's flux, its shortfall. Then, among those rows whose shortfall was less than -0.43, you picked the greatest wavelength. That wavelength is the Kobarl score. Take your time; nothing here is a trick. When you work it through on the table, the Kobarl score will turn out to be 5081.45 AA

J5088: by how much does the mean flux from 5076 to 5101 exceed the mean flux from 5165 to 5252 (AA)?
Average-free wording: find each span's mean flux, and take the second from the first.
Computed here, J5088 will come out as 0.3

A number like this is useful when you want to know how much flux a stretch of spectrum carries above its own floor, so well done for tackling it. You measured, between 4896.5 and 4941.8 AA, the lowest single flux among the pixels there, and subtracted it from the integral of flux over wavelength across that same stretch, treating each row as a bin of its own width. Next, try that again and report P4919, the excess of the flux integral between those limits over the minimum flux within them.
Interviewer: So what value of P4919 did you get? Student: 487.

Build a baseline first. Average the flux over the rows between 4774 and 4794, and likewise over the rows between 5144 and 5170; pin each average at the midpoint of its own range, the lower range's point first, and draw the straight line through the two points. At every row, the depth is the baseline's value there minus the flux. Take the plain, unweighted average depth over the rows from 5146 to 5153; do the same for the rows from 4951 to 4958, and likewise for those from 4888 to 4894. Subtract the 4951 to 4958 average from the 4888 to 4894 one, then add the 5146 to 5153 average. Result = 1.7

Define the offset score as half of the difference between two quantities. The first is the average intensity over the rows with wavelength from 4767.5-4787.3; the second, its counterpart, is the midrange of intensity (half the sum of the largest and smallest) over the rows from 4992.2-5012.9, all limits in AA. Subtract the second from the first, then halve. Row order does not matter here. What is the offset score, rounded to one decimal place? -1.3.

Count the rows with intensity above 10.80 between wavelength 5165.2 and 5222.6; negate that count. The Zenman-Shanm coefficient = -3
